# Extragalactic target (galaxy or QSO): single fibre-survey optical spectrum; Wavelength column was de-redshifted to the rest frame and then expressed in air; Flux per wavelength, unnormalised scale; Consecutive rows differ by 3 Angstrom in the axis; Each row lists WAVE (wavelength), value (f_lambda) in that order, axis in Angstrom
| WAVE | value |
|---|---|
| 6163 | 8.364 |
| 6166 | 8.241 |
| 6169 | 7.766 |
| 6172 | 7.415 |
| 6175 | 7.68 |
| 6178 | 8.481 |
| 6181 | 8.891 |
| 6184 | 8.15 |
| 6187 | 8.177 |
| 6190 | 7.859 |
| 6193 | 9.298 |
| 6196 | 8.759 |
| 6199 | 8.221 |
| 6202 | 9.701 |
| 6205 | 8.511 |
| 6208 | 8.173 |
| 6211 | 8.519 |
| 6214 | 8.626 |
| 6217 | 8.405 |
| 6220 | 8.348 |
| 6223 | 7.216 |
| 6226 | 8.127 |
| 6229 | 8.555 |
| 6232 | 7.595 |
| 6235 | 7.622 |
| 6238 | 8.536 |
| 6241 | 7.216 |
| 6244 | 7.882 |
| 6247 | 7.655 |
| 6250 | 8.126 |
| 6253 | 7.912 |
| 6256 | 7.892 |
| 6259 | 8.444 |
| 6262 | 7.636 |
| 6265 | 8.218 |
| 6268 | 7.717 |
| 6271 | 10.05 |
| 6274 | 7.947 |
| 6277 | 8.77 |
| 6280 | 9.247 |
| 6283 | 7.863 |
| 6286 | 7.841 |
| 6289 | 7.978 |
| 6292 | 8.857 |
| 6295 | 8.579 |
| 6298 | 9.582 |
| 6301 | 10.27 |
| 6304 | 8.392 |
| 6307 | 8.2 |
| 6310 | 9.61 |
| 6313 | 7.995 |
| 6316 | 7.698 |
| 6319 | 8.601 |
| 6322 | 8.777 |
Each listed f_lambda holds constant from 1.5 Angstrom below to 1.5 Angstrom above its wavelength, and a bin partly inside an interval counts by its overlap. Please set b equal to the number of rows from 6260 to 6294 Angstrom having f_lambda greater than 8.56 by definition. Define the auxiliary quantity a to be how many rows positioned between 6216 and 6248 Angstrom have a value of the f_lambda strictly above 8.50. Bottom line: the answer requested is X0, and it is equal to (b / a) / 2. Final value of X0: 1.00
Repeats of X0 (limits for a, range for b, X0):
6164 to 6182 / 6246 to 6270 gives 0.00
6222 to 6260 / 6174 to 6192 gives 0.25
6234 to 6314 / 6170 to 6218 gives 0.28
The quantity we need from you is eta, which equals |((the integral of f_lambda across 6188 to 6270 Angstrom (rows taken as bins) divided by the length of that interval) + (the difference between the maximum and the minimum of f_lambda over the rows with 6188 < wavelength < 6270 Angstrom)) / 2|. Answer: 5.3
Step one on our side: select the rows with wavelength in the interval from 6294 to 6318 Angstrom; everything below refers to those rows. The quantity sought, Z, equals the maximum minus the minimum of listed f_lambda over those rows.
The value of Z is 2.57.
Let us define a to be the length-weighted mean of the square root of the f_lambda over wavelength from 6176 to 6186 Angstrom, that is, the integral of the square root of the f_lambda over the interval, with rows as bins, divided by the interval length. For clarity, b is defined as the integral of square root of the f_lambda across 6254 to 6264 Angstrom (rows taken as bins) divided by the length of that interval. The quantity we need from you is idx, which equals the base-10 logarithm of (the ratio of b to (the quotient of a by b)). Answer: 0.439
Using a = 2.91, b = 2.83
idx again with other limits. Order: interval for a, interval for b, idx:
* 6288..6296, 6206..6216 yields 0.462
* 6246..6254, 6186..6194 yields 0.475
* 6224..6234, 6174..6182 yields 0.470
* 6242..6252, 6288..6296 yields 0.481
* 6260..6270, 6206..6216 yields 0.475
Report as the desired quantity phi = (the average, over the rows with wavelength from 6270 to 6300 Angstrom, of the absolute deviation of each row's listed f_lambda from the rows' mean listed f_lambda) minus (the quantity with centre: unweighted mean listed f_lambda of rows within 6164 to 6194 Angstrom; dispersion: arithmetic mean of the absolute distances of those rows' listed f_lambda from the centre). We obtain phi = 0.2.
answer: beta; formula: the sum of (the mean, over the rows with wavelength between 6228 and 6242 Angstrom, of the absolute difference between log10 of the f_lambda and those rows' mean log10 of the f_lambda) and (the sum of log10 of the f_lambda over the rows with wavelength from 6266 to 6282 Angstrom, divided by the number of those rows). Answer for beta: 0.968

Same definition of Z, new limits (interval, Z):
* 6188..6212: 1.84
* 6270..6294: 2.21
